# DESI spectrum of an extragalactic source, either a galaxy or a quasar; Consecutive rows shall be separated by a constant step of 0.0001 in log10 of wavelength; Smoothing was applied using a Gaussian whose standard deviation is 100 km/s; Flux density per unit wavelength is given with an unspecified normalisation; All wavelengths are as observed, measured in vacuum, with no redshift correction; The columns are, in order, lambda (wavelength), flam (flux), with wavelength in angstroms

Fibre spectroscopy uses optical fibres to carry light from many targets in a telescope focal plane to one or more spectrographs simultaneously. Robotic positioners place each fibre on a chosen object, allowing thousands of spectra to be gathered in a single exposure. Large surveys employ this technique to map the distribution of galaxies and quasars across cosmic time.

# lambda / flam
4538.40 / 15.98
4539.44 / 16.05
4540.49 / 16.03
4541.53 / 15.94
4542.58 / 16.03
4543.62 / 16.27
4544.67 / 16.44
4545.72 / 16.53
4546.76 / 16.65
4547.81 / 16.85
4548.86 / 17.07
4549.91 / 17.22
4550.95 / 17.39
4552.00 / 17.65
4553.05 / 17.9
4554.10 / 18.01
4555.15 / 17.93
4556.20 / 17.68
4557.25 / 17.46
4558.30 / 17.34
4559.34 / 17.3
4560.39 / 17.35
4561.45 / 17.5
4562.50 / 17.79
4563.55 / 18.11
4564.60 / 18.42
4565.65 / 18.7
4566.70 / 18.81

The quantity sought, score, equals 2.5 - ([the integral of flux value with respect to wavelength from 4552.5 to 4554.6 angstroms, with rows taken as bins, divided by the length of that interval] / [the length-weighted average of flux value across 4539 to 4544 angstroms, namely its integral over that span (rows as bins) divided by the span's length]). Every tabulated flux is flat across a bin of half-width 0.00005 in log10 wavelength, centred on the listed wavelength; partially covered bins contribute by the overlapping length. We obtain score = 1.38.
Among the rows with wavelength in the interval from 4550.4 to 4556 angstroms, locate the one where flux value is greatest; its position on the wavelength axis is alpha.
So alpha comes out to 4554.10 angstroms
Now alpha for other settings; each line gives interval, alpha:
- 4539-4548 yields 4547.81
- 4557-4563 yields 4562.50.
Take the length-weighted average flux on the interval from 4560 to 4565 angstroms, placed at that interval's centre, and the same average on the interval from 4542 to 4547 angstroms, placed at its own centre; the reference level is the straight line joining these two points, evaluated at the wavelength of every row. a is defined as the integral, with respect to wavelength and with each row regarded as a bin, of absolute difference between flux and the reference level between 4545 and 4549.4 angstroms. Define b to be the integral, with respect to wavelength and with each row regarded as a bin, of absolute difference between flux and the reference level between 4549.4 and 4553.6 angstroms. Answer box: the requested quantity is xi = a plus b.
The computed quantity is 3.4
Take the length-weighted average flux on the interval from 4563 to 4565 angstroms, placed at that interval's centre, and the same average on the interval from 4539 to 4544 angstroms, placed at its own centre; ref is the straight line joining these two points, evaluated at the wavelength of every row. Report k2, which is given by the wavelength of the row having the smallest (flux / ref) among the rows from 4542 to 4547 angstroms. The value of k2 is 4542.58 angstroms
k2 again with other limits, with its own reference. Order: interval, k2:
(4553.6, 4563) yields 4560.39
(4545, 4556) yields 4545.72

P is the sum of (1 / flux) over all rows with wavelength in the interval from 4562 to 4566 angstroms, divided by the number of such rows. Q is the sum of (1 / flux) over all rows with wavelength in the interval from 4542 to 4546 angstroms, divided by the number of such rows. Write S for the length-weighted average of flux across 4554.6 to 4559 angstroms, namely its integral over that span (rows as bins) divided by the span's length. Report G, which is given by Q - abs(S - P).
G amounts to -17.5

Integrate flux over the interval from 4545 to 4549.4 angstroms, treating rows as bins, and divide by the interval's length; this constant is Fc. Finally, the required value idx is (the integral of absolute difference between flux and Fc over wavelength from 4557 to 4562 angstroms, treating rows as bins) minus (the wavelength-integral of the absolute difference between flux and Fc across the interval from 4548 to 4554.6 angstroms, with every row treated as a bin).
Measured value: -1.8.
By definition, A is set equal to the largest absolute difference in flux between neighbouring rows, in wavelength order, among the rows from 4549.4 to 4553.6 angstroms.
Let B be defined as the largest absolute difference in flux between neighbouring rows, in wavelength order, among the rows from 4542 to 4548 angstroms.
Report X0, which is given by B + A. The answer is 0.50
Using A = 0.260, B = 0.240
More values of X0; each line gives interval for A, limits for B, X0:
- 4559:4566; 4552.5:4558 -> 0.57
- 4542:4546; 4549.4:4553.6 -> 0.50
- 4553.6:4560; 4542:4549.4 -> 0.49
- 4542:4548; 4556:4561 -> 0.46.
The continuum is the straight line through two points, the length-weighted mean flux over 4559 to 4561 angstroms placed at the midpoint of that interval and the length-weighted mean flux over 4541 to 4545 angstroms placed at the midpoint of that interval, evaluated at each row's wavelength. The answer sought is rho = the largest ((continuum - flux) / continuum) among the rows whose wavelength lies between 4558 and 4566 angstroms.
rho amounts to -0.004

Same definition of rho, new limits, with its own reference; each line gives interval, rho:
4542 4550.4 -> 0.007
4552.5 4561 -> -0.004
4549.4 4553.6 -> -0.037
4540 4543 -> 0.009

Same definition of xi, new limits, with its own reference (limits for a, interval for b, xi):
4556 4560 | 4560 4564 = 1.5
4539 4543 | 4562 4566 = 1.8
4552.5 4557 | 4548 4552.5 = 5.1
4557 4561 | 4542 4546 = 1.1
